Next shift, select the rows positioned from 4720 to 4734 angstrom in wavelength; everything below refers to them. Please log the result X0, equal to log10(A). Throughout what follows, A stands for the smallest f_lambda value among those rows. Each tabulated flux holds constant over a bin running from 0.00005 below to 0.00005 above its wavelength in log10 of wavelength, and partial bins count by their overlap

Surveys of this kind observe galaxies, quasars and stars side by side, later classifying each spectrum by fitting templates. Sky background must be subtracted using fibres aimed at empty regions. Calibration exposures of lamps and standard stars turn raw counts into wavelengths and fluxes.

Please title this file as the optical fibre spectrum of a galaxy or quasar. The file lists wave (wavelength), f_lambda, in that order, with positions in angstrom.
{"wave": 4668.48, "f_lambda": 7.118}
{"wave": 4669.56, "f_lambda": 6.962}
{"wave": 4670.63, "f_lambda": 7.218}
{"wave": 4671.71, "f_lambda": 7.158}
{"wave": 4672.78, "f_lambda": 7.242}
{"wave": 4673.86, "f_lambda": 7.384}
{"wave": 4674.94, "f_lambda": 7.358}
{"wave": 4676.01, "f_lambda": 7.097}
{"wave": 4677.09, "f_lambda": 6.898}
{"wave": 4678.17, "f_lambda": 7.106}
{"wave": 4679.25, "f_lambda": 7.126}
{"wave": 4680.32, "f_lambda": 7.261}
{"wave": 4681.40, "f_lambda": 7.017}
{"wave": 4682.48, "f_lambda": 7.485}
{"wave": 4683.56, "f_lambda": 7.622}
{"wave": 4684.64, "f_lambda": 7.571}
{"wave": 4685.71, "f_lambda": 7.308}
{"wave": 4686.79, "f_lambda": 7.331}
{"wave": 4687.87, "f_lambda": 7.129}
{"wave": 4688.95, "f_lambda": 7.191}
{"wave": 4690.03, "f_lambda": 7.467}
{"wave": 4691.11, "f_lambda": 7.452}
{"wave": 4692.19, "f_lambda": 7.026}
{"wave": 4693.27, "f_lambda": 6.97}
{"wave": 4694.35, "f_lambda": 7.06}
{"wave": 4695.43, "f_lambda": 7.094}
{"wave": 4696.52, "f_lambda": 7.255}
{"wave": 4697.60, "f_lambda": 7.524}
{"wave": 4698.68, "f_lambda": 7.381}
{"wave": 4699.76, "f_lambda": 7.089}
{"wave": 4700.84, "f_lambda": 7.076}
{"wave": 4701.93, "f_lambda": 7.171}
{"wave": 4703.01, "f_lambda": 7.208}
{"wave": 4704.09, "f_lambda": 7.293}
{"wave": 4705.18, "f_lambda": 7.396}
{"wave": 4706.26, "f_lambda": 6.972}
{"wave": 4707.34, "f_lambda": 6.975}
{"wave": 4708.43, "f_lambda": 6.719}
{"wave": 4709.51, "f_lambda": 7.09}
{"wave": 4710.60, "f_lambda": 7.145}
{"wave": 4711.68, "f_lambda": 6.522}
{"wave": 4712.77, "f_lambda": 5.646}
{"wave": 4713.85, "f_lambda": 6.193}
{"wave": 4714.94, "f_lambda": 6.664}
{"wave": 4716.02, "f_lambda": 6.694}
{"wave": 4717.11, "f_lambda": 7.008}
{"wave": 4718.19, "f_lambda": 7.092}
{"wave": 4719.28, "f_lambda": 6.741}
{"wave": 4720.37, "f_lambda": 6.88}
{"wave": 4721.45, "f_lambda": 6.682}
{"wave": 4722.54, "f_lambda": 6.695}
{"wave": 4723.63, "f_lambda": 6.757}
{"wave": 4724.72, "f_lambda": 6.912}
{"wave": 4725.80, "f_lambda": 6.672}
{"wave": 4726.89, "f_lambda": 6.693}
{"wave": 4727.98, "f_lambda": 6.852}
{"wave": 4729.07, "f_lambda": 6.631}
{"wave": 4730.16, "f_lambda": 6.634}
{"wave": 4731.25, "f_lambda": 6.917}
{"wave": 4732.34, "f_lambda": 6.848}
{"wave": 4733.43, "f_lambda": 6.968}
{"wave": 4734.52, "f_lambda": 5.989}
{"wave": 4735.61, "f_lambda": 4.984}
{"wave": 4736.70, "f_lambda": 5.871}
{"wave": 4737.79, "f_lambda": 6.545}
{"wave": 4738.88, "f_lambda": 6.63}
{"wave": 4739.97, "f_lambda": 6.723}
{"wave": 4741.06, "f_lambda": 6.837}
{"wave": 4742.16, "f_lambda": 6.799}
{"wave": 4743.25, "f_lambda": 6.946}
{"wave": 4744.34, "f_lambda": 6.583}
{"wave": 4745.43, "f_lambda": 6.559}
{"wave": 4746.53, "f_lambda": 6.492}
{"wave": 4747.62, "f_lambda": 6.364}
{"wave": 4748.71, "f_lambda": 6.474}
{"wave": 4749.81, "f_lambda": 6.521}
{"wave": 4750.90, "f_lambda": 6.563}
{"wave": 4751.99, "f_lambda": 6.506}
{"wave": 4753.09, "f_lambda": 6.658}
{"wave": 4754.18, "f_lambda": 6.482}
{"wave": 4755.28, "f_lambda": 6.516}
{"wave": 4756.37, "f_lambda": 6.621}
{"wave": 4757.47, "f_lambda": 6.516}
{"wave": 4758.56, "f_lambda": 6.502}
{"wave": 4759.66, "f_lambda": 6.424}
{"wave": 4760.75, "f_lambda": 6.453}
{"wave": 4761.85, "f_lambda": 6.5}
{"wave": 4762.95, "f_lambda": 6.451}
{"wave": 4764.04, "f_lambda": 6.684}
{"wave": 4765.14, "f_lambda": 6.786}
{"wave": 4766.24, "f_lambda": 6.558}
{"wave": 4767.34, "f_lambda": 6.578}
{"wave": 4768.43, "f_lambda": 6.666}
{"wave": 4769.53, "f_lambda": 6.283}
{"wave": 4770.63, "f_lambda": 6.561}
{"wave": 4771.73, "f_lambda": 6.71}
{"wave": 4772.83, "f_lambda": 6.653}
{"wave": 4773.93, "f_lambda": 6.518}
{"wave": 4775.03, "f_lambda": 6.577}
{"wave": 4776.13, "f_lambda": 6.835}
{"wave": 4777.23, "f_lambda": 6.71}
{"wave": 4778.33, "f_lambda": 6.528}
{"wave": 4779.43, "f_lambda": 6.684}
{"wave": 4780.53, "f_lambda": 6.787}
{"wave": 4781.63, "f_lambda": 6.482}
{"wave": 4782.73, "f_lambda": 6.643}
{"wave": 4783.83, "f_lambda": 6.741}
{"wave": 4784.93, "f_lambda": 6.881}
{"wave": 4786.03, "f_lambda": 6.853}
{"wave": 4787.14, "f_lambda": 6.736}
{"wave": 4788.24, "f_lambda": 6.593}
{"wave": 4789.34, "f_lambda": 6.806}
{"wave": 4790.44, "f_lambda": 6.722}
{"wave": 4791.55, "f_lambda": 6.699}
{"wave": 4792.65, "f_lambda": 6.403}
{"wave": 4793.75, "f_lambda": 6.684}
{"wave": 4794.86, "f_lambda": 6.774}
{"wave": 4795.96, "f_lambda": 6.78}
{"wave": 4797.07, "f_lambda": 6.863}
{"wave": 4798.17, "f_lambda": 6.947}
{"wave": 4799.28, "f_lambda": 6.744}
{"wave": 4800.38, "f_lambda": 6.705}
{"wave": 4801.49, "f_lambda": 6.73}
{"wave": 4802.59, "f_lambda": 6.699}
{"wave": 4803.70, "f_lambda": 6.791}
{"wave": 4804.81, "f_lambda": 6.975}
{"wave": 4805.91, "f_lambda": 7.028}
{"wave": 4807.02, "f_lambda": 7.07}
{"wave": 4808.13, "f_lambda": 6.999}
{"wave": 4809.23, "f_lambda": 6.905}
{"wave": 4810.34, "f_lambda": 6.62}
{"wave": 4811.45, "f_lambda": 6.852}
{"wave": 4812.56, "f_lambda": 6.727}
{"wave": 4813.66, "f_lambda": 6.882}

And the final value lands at 0.82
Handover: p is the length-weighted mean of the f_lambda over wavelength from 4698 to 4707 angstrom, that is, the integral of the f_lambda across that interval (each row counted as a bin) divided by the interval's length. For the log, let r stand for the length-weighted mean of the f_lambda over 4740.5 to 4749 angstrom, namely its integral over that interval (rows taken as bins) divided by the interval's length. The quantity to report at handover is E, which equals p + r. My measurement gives 13.8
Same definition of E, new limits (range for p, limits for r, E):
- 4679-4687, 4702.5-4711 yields 14.5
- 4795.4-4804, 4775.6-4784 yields 13.5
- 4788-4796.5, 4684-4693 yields 14.0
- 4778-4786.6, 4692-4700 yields 13.9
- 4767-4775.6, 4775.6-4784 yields 13.2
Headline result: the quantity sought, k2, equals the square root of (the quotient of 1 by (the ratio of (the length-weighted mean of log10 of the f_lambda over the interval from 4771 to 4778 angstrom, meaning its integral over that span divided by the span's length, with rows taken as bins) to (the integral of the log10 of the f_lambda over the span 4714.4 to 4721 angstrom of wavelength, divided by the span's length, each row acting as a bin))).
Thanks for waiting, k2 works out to 1.01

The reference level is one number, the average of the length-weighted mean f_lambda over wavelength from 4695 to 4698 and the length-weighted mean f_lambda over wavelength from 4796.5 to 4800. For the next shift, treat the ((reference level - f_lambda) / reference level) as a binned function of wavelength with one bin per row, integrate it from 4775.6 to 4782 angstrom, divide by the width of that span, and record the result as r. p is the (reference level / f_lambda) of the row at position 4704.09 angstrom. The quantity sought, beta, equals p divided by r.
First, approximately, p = 0.97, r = 0.05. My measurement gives 18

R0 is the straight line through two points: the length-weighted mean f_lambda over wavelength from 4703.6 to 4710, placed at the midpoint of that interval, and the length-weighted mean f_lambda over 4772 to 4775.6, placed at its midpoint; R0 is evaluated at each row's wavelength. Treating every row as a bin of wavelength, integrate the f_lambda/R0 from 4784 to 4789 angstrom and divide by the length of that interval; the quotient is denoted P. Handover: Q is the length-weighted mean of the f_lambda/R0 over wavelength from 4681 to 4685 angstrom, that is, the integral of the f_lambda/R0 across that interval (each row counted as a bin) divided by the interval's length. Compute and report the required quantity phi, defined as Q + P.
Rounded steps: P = 1.04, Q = 1.02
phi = 2.07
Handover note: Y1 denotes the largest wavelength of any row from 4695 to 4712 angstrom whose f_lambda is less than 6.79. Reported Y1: 4711.68 angstrom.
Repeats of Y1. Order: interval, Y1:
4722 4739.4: 4738.88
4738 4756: 4755.28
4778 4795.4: 4794.86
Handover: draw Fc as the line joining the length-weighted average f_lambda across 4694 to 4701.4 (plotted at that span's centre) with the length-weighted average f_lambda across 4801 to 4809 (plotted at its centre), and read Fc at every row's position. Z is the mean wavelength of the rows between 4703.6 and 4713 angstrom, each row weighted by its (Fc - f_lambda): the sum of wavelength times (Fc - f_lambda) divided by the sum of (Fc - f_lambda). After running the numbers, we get 4711.7 angstrom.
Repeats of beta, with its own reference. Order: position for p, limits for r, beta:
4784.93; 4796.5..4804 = 26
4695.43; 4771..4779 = 17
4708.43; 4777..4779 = 17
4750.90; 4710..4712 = 42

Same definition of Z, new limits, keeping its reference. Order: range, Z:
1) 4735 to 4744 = 4737.4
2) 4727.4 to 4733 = 4730.0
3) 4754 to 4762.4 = 4758.1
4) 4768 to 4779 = 4772.9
